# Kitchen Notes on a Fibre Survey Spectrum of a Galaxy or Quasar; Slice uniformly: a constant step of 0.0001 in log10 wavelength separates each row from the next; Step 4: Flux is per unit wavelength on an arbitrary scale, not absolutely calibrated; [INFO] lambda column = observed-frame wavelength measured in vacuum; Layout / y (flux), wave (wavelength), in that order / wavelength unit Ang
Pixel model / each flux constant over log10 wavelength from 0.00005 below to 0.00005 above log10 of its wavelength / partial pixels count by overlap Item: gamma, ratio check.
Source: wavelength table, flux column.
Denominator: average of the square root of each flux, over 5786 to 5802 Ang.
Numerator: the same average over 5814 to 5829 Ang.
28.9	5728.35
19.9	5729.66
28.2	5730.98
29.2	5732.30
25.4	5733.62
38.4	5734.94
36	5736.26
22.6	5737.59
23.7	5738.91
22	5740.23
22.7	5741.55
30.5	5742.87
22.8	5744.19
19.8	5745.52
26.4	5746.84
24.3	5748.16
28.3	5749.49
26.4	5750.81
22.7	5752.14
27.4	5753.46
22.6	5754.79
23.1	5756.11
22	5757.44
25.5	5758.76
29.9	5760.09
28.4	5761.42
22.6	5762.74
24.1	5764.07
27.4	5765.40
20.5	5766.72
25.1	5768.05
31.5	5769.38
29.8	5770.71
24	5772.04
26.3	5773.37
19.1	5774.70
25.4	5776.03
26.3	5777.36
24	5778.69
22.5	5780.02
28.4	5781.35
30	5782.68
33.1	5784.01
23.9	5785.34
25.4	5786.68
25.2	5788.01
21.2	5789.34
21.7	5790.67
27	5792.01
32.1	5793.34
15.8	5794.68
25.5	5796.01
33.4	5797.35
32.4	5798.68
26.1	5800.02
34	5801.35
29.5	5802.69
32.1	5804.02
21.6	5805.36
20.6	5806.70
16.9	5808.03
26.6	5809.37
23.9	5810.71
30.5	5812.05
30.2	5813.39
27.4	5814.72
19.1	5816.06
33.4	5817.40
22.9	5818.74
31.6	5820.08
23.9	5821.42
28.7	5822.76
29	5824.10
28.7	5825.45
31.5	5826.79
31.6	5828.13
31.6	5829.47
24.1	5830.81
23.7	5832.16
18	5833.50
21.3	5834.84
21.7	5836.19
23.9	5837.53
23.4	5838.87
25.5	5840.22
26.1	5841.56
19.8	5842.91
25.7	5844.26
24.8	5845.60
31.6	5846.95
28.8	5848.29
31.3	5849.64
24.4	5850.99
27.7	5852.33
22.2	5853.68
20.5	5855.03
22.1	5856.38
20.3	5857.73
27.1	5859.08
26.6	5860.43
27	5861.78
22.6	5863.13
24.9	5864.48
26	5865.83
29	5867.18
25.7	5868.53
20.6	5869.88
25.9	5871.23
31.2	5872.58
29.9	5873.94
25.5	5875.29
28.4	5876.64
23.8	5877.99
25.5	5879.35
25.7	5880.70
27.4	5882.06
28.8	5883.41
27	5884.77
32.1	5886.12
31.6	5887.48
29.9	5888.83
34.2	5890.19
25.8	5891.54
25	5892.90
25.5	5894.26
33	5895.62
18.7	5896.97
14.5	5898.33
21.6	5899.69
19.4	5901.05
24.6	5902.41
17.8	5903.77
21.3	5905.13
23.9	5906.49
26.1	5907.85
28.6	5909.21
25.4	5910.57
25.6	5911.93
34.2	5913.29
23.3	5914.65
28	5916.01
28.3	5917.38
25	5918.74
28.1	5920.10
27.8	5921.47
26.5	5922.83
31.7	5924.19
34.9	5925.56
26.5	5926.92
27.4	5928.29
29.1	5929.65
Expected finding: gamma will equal 1.03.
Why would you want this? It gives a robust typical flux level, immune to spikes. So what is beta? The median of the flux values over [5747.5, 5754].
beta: 26.4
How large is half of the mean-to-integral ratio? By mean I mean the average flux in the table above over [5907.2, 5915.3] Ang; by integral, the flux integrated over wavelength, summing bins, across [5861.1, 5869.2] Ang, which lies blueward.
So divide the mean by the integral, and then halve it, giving 0.065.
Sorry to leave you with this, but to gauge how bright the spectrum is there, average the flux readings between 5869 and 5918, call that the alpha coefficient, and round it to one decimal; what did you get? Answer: 26.1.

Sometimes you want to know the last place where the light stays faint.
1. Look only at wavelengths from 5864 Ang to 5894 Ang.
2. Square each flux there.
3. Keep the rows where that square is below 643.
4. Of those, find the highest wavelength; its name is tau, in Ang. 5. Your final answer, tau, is 5892.90 Ang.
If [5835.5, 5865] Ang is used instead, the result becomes 5864.48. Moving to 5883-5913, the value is 5906.49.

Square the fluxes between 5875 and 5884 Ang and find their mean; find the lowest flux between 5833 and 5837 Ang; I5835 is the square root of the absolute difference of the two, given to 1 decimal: 26.2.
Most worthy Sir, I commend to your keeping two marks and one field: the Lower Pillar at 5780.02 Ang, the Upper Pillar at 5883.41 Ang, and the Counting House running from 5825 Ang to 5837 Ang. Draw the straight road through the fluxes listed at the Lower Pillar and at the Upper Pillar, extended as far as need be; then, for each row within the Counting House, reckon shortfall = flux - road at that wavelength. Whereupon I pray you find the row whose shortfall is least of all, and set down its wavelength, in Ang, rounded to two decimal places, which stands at 5833.50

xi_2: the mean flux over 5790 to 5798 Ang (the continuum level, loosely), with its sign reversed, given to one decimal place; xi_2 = -25.9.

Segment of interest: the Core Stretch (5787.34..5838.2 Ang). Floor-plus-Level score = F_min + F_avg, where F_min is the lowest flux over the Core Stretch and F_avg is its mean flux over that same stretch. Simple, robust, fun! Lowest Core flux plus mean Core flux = 42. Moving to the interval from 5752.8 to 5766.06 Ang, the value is 47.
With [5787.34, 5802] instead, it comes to 43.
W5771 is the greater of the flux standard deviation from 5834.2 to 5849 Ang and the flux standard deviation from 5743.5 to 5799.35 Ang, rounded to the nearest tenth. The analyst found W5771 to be 3.9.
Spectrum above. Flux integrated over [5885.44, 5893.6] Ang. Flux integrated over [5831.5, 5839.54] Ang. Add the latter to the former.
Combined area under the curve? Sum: 420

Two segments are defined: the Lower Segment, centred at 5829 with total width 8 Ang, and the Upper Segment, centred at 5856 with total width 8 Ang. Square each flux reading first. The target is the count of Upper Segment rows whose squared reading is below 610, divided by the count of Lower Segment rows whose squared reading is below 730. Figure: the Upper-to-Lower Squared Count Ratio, 2.0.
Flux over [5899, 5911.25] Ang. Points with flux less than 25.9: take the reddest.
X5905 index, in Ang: 5910.57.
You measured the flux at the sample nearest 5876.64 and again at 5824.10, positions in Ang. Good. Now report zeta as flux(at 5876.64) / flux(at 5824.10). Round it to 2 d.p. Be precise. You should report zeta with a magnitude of 0.98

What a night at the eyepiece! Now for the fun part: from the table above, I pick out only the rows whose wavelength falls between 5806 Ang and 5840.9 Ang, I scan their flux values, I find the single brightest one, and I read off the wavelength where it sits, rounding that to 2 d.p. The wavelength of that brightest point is 5817.40 Ang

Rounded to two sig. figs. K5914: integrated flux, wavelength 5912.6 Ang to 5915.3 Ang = 78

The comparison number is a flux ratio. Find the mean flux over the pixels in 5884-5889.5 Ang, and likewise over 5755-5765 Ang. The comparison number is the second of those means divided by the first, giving 0.83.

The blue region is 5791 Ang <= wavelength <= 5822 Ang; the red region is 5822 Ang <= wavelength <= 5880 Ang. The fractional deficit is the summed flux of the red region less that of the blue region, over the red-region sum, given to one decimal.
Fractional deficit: 0.4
